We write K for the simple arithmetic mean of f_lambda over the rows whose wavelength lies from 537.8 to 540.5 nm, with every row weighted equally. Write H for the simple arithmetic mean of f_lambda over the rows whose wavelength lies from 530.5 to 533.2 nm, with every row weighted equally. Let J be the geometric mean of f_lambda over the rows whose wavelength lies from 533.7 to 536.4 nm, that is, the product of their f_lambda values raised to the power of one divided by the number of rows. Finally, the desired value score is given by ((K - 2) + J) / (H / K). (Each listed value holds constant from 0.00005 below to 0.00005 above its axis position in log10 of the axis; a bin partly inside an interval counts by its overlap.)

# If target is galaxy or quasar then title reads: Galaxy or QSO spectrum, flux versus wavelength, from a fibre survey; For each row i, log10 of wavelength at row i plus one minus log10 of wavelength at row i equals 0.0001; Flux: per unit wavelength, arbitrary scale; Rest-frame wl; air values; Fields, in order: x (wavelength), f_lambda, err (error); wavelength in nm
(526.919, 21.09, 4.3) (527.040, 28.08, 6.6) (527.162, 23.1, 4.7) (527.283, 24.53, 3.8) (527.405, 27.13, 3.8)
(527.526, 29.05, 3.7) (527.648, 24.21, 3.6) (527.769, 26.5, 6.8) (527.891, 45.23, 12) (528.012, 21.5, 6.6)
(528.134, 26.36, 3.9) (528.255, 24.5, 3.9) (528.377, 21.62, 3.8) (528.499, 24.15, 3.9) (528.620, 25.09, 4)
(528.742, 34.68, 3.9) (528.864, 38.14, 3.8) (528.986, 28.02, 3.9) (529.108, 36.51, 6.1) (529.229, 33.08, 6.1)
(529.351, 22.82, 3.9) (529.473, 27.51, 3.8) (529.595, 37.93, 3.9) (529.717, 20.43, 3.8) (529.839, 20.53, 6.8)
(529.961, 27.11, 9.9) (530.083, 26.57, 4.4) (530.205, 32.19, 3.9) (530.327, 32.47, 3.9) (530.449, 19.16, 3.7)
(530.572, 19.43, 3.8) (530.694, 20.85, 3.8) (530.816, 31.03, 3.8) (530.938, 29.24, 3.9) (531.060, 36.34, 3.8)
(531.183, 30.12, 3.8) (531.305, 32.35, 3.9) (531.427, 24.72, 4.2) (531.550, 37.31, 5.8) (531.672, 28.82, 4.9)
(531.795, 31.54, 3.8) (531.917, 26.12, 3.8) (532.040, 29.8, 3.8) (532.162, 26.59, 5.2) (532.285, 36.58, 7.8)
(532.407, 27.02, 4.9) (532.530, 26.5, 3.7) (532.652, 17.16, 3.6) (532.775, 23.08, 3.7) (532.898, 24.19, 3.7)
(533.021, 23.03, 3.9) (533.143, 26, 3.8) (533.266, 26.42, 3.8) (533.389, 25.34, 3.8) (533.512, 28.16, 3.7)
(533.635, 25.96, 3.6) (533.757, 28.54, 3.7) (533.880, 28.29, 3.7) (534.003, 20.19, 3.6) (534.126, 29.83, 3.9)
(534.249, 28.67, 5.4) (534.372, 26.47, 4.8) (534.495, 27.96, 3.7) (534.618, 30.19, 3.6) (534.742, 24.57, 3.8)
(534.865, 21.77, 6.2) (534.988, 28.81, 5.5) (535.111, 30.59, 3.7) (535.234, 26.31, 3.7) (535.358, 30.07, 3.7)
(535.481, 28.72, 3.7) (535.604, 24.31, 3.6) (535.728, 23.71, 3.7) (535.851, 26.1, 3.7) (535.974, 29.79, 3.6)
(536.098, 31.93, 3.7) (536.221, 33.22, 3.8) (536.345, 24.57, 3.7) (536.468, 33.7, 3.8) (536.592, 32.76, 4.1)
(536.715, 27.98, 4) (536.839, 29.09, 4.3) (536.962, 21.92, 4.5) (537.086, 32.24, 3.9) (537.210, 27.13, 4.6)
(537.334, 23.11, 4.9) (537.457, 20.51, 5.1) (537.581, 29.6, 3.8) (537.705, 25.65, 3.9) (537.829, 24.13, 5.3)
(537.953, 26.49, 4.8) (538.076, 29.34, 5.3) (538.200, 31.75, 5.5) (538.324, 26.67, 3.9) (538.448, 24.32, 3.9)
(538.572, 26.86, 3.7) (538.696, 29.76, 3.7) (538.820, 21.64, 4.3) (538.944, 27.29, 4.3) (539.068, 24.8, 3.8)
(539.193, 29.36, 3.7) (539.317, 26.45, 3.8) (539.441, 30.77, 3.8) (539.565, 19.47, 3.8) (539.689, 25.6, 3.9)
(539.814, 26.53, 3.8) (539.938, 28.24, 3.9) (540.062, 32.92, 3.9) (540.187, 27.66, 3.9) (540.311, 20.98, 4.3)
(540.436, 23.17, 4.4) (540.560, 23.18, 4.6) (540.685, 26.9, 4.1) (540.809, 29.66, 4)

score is 49.8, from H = 27.6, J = 27.3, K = 26.6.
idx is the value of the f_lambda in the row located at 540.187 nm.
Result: 27.66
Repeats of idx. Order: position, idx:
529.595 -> 37.93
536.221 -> 33.22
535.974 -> 29.79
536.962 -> 21.92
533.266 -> 26.42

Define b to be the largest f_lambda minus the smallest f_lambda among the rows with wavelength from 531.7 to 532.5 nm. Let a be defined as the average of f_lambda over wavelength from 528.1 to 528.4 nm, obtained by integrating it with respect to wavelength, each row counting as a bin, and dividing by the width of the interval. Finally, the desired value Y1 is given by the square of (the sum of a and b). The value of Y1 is 1209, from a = 24.3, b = 10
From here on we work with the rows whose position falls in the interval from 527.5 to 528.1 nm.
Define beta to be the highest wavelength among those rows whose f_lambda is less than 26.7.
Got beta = 528.012 nm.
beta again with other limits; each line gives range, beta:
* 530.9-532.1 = 531.917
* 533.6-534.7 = 534.372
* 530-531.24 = 530.694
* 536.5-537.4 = 537.334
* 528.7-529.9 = 529.839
